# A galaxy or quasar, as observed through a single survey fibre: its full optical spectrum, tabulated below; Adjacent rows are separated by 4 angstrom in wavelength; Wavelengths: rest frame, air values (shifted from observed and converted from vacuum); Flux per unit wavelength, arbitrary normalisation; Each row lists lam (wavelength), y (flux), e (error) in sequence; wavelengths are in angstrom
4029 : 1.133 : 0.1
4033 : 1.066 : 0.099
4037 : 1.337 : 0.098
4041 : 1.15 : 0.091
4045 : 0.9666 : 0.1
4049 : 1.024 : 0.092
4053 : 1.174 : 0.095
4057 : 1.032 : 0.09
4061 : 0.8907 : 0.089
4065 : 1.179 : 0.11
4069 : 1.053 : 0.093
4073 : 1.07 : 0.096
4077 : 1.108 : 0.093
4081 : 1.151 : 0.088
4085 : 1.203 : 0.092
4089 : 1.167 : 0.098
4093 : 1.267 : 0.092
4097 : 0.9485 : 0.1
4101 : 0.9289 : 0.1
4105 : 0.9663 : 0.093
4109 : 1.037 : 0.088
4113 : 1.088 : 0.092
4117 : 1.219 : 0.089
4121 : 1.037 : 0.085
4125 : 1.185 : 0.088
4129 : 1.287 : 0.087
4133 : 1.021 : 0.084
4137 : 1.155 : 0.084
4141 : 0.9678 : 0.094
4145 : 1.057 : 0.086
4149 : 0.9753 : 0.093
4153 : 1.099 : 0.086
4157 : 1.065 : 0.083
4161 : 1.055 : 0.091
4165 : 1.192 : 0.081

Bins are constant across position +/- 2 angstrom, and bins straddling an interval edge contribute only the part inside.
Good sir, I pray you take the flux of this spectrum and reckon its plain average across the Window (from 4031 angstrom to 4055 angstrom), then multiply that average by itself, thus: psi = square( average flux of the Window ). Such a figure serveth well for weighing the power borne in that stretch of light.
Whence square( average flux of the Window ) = 1.25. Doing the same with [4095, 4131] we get 1.16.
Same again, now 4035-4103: 1.20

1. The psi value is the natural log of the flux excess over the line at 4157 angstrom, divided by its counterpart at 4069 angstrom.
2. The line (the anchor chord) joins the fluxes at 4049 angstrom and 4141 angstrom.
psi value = 1.0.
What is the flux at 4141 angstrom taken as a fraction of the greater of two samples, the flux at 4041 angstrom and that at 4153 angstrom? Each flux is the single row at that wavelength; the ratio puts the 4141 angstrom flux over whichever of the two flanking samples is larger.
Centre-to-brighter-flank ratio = 0.84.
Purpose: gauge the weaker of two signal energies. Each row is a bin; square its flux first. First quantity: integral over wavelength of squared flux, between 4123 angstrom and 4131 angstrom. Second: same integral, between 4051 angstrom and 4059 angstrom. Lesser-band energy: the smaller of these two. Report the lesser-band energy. 9.8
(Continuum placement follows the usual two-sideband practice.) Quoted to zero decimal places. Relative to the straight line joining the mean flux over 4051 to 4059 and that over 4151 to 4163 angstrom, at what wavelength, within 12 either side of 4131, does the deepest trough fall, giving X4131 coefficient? 4141 angstrom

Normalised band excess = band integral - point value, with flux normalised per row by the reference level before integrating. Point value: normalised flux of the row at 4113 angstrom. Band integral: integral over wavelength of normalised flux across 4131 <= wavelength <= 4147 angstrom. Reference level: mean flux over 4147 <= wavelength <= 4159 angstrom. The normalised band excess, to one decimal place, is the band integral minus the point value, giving 15.0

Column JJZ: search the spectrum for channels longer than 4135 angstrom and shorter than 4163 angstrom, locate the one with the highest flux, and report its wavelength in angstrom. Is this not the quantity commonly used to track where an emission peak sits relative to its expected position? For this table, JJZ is 4137 angstrom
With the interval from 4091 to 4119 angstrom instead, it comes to 4093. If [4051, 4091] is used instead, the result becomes 4085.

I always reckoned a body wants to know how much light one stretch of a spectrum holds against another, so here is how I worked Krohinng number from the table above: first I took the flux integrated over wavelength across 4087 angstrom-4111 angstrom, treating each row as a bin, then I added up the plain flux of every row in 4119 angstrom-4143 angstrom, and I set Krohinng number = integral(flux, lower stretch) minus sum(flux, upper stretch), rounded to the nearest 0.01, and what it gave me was 18.61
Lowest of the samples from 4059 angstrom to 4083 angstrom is 0.8907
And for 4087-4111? 0.9289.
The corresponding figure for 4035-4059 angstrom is 0.9666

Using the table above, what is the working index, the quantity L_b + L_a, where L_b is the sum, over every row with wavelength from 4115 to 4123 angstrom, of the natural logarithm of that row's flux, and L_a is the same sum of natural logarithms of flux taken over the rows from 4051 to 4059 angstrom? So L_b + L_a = 0.43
